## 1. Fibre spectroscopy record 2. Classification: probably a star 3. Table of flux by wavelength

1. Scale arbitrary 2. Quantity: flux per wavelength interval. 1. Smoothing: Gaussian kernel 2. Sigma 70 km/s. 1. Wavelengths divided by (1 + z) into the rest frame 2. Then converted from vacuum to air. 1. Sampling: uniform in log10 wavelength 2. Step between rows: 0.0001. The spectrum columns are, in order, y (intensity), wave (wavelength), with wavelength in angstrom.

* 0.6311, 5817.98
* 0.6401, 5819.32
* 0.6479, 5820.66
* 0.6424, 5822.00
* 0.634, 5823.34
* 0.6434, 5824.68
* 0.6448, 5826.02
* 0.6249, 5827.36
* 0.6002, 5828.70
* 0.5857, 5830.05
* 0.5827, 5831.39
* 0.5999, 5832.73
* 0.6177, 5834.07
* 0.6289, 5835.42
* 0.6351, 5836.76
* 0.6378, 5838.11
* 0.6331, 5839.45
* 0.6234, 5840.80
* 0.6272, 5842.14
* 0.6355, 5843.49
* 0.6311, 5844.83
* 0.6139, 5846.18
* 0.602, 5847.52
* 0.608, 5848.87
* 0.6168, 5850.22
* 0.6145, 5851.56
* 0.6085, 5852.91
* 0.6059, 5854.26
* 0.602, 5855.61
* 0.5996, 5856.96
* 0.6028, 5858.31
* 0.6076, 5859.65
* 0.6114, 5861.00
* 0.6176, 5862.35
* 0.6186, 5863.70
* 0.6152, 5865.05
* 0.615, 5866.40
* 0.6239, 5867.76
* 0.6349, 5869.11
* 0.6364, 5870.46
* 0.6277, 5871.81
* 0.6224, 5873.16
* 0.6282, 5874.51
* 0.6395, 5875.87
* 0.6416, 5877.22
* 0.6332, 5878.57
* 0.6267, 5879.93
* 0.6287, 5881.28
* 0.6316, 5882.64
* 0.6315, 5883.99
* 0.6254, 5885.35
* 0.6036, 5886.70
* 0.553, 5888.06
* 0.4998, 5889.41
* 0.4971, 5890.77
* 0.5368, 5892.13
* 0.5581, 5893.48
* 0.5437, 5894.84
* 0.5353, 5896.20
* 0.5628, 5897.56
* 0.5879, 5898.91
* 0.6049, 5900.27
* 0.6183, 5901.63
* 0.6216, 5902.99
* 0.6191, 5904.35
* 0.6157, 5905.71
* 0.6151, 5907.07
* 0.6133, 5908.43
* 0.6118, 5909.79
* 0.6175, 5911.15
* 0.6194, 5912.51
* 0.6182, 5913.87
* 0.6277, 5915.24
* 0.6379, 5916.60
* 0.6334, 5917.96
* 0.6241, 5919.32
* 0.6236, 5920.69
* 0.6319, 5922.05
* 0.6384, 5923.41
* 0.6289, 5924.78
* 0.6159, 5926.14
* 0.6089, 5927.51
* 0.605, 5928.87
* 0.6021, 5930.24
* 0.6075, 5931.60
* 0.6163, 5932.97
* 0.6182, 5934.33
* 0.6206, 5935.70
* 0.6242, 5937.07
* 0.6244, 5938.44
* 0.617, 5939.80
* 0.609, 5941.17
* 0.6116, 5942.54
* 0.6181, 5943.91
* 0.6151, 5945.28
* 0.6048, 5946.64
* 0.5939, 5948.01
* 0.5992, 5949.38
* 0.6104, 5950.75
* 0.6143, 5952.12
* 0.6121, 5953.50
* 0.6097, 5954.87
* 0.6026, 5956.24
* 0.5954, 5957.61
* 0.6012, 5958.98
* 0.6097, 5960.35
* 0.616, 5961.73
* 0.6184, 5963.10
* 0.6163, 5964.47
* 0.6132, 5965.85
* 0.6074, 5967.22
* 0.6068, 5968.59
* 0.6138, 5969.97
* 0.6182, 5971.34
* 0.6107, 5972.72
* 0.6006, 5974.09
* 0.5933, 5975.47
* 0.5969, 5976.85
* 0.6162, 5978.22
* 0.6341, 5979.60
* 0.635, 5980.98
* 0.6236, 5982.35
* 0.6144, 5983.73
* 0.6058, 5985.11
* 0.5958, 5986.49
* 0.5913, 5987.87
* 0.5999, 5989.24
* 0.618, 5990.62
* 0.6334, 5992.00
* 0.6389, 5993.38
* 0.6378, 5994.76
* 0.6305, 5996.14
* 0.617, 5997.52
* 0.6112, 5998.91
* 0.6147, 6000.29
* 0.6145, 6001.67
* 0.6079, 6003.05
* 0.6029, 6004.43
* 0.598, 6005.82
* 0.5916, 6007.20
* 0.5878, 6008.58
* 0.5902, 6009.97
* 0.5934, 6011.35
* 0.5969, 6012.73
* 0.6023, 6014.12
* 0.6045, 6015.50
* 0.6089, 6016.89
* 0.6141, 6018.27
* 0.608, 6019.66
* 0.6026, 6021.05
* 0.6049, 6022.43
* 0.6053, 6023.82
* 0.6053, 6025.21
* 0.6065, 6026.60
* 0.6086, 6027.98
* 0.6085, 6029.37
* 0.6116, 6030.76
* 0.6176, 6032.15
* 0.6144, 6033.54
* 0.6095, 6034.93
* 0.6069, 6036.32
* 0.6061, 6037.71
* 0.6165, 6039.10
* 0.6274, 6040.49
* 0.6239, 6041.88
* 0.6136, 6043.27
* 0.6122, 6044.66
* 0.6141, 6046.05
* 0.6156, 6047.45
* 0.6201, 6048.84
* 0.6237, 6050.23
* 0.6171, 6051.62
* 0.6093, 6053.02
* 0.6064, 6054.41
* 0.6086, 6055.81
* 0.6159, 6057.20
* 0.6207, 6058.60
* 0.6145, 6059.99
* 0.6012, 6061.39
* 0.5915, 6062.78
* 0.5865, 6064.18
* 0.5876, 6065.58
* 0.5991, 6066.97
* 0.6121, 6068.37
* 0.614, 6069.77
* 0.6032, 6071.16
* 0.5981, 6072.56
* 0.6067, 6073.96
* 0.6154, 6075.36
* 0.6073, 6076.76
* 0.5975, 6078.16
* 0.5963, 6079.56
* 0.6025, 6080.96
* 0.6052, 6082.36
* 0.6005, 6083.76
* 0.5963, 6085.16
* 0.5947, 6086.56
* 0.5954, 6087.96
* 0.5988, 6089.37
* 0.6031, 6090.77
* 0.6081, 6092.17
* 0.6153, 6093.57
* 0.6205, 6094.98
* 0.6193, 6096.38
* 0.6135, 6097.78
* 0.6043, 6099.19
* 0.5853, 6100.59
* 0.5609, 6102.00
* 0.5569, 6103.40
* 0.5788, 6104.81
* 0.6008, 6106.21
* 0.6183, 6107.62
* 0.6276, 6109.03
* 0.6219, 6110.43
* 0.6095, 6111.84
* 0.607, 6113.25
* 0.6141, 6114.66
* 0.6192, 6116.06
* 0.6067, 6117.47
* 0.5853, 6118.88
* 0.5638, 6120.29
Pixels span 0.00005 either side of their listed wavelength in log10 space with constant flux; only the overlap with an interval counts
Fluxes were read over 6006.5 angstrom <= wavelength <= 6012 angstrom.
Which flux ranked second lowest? 0.5902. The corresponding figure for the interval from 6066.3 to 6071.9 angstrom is 0.6032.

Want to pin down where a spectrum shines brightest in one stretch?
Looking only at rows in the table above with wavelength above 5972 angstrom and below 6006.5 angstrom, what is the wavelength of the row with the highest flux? 5993.38 angstrom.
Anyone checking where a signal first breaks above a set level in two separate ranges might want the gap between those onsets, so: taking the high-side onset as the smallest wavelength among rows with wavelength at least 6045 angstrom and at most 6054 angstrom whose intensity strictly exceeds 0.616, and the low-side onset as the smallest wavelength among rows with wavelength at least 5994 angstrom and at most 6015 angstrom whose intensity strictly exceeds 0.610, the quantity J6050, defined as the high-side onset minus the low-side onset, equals 54.1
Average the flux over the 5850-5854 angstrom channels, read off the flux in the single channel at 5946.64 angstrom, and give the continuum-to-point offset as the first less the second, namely 0.008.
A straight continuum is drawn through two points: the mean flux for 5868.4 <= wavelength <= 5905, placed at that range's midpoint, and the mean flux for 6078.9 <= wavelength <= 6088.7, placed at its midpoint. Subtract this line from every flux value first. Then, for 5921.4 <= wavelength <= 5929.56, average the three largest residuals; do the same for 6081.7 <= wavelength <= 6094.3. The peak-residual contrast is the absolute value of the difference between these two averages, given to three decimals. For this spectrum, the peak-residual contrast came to 0.024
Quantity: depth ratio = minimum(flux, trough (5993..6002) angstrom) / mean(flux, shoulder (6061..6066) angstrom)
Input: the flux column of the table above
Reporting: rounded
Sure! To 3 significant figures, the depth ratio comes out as 1.03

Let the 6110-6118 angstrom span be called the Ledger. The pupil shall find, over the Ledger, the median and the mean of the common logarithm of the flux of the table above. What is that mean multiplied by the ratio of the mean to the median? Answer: -0.212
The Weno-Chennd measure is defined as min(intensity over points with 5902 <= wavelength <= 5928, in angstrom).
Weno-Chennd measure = 0.6089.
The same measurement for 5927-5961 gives 0.5939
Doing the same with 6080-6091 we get 0.5947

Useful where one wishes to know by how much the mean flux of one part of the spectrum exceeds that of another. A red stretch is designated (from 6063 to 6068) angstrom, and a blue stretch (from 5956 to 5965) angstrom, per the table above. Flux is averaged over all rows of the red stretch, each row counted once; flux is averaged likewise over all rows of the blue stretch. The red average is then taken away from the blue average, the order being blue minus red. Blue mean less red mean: 0.017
